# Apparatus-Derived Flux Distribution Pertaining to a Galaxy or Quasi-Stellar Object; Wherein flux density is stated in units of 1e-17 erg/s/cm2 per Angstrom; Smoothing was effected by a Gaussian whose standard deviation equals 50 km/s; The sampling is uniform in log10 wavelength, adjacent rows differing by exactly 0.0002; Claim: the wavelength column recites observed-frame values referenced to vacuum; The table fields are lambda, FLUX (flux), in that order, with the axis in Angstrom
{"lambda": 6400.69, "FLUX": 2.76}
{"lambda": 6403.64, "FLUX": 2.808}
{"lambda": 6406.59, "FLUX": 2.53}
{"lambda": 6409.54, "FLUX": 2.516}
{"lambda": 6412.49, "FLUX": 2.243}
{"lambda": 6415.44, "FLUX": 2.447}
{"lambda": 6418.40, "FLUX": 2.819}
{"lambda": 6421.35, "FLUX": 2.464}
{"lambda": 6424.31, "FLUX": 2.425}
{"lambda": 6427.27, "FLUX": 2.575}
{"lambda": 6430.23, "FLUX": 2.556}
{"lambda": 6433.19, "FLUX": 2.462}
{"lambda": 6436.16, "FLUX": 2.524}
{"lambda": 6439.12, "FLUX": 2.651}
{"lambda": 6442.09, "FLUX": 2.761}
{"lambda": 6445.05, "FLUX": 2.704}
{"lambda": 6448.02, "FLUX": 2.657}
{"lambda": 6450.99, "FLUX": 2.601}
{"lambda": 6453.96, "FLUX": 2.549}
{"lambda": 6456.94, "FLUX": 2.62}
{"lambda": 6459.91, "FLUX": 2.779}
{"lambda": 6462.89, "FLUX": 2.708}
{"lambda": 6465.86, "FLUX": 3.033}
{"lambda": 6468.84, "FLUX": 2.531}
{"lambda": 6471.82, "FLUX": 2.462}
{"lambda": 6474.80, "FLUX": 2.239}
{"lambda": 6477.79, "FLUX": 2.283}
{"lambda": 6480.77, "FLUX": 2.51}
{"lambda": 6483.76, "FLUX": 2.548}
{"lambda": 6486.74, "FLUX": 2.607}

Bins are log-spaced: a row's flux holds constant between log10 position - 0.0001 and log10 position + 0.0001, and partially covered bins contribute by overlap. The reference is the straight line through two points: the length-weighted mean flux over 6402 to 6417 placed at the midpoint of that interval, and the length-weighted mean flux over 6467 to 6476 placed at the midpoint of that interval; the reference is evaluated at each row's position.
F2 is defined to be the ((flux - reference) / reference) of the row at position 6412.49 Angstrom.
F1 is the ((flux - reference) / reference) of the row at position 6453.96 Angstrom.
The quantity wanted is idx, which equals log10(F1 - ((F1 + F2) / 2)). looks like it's -1.1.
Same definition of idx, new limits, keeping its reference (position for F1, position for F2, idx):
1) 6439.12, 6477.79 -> -1.2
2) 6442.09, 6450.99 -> -1.5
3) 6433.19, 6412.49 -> -1.3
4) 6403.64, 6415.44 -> -1.2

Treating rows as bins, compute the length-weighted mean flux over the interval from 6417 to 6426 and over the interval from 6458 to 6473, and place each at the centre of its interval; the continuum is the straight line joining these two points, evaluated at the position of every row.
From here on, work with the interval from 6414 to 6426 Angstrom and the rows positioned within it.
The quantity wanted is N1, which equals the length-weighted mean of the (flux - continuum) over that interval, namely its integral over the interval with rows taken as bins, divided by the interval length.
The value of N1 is -0.02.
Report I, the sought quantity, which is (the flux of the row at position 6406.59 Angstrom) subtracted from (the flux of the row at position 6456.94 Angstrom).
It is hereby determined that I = 0.1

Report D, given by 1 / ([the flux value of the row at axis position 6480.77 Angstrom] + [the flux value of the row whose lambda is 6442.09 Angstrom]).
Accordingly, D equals 0.190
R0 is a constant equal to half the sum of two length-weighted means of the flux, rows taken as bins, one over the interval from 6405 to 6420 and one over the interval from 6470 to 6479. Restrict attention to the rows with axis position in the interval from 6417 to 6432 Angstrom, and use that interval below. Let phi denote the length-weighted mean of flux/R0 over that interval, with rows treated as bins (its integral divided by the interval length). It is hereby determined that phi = 1.06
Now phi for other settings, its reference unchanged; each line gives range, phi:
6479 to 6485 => 1.04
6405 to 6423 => 1.03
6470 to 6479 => 0.96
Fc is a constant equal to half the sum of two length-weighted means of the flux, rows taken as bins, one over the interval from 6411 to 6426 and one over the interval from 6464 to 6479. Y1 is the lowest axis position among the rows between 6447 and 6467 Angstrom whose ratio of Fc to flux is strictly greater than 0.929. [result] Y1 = 6448.02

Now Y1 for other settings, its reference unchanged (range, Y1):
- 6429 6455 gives 6430.23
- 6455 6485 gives 6456.94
